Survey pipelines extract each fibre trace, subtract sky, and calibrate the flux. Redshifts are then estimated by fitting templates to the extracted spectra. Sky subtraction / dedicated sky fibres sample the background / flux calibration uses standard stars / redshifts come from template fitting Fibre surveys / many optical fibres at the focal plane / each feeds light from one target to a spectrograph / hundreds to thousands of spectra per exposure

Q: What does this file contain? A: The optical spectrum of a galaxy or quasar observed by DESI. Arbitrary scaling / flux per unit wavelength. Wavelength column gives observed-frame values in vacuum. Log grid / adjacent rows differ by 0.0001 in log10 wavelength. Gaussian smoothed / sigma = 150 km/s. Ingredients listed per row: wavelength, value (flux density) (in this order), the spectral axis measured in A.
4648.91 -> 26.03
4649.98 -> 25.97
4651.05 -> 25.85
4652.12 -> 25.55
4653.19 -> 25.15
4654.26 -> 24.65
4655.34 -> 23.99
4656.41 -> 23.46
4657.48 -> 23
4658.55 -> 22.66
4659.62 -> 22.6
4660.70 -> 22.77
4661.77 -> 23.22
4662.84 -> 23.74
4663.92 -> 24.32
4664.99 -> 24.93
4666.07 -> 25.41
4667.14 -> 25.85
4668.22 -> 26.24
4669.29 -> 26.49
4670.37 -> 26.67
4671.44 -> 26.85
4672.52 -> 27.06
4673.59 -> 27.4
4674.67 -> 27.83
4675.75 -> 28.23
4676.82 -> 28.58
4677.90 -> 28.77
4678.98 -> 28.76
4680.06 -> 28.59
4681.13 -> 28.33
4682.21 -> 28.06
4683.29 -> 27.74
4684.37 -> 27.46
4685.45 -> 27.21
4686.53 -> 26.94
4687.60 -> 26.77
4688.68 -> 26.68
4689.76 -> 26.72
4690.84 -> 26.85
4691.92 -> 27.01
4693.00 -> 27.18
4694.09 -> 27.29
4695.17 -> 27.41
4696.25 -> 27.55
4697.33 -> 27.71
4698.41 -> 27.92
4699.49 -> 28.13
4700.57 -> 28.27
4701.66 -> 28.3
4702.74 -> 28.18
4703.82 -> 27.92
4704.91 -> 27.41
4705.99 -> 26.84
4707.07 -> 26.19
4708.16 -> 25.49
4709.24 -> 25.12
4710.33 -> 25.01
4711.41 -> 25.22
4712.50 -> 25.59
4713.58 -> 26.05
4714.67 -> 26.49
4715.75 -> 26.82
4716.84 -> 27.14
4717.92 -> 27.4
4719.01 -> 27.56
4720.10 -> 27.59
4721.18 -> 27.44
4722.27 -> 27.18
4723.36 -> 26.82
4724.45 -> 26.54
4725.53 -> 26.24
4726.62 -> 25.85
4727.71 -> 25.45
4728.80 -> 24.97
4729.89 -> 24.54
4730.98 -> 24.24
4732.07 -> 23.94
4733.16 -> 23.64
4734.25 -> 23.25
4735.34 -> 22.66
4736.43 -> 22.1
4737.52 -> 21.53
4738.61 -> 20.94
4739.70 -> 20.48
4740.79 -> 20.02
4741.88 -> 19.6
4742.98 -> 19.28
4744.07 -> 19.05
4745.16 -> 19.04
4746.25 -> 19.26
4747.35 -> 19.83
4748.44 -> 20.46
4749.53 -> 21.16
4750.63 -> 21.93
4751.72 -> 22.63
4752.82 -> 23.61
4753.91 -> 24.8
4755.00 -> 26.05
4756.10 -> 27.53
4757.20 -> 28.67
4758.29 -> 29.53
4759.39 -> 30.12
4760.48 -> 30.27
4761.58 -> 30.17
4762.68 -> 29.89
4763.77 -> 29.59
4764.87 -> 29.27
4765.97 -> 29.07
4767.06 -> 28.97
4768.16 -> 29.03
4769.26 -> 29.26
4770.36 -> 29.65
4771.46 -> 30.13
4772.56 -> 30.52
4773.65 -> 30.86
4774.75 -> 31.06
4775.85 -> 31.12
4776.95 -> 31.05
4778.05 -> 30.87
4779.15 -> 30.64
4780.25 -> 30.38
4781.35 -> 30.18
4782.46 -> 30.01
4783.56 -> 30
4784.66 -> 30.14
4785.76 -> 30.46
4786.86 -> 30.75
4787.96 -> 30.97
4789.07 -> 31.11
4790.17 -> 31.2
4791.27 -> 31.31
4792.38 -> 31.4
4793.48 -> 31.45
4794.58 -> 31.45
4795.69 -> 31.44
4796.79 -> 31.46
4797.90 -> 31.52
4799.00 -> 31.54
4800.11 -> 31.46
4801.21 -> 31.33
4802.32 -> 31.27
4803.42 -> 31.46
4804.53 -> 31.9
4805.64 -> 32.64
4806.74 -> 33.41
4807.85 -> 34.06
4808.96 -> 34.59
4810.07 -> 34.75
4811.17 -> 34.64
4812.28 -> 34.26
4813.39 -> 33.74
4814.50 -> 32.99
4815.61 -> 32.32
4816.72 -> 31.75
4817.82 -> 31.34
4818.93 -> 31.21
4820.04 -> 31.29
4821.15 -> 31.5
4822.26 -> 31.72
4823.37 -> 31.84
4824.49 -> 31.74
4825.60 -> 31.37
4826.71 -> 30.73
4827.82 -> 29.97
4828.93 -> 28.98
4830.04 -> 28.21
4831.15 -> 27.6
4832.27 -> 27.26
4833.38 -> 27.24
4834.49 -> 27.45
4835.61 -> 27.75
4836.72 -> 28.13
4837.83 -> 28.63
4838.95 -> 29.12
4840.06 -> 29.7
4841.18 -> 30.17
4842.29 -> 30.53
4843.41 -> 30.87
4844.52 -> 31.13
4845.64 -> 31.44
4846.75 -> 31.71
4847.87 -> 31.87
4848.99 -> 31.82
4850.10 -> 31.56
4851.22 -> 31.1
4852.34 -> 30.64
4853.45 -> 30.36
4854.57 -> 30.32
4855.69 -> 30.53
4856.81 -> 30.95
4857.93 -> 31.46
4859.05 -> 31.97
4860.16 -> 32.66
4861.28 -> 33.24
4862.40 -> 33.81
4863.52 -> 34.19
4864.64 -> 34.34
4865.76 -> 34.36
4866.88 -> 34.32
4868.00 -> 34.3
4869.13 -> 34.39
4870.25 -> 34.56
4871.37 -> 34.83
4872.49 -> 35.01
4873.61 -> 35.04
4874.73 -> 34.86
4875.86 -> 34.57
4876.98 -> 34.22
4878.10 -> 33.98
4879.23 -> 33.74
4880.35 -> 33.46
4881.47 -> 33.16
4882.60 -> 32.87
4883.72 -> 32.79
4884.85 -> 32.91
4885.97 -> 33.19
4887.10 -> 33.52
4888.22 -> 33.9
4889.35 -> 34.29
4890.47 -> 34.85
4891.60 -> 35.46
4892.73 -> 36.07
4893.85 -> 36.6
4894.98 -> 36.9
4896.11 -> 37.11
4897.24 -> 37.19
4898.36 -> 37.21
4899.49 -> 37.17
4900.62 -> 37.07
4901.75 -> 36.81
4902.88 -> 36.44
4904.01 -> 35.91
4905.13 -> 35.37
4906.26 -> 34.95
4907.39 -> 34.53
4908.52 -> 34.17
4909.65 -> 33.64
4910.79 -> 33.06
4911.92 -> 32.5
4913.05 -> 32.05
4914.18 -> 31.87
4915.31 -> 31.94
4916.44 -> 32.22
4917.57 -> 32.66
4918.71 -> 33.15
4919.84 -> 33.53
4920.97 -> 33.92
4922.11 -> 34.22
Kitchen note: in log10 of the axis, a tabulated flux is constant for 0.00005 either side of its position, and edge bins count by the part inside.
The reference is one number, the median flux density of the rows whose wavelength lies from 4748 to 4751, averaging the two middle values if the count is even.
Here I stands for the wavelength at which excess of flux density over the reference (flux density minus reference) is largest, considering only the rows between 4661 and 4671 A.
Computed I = 4670.37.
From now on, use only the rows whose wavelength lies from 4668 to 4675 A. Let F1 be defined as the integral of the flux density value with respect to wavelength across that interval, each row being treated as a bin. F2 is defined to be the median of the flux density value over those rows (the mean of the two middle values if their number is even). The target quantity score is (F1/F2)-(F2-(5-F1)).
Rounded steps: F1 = 189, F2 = 27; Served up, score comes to -204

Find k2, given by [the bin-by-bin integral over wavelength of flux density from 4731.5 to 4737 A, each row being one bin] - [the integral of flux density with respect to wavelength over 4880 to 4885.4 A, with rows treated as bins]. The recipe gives -51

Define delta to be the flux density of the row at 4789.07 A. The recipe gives 31.11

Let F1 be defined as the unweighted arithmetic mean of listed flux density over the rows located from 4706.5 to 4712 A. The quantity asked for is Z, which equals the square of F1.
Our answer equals 645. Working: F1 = 25.4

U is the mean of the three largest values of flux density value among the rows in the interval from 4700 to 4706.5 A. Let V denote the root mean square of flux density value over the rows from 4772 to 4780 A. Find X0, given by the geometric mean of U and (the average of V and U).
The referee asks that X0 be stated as 28.9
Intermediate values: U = 28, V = 30.9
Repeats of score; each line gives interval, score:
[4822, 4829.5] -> -250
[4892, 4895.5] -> -156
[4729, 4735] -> -157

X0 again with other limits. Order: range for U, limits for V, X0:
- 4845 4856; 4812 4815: 32.3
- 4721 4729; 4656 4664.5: 26.1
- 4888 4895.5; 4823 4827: 35.2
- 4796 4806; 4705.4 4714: 30.4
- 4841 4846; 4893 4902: 32.6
